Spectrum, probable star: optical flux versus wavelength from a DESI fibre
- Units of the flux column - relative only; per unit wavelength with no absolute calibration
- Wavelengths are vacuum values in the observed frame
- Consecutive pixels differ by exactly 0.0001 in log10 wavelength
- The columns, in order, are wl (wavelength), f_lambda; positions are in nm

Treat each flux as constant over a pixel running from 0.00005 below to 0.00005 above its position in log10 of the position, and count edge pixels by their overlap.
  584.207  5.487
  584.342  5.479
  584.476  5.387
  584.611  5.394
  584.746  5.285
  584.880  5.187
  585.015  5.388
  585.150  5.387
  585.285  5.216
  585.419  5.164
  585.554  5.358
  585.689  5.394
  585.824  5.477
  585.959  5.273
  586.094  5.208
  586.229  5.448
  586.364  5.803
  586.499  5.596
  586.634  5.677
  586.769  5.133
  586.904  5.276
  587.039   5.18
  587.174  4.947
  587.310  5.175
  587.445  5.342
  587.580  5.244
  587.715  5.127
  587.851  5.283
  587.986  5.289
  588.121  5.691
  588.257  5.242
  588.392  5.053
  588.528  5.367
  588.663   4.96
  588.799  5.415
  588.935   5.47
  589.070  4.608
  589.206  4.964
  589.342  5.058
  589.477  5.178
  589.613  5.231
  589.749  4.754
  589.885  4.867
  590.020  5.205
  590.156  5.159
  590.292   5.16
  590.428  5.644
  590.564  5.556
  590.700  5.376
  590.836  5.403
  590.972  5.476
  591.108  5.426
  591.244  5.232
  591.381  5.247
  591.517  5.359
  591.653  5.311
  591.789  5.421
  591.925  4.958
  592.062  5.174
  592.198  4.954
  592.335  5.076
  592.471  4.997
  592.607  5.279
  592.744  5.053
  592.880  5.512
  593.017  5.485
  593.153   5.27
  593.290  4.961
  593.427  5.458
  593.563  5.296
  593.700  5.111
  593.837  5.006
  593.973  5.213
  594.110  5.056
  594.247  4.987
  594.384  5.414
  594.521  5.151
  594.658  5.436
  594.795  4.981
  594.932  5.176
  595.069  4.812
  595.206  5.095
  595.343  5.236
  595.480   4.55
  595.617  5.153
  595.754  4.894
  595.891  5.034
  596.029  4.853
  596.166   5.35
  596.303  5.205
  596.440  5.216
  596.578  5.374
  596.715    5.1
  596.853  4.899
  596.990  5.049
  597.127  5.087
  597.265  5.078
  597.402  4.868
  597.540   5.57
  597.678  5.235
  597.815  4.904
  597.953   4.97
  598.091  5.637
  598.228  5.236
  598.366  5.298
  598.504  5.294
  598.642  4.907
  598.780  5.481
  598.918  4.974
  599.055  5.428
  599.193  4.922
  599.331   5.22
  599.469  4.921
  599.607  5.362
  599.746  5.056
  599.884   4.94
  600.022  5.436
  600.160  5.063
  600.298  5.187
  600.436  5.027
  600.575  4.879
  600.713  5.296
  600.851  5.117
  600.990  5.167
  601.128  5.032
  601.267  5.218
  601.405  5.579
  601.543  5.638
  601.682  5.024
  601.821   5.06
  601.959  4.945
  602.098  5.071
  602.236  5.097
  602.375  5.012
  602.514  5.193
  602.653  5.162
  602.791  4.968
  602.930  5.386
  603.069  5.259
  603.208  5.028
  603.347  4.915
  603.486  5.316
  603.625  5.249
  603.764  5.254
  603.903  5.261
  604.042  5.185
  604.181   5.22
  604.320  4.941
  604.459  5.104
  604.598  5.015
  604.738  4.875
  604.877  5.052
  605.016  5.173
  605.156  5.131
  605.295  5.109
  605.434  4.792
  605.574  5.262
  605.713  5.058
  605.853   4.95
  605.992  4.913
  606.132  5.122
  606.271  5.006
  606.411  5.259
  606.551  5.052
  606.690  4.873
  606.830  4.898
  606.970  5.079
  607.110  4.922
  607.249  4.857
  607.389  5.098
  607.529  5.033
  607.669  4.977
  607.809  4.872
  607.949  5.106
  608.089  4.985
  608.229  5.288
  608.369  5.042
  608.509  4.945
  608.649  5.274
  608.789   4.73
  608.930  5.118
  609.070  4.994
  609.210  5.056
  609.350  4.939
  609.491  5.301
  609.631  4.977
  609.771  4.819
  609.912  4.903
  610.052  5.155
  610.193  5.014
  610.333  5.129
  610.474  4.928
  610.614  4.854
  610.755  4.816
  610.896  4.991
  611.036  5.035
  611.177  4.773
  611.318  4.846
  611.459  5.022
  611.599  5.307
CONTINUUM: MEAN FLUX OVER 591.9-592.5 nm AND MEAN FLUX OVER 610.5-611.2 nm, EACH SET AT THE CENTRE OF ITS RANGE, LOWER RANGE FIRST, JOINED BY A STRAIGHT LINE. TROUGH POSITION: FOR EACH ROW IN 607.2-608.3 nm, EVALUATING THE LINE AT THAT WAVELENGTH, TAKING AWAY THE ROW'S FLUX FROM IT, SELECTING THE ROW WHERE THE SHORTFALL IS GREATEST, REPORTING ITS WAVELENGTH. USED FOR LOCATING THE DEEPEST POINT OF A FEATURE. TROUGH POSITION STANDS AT 607.249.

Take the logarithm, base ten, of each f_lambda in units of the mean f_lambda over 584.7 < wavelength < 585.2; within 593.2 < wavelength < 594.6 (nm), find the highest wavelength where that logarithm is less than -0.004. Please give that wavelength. 594.521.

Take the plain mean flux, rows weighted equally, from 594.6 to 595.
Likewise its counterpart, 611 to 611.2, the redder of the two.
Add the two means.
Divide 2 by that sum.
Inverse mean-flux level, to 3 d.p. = 0.198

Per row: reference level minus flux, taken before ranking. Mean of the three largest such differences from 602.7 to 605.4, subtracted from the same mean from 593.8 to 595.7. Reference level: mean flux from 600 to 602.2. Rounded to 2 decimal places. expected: 0.13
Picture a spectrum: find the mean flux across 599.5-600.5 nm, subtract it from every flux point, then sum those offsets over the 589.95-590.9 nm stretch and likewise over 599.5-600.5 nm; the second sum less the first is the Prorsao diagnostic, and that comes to -1.4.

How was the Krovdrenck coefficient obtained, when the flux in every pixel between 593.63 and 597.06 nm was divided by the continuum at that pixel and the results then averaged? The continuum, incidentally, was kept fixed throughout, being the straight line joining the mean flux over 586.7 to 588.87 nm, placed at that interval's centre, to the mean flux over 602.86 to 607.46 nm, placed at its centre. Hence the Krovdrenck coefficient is 0.99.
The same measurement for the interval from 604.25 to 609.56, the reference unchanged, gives 0.99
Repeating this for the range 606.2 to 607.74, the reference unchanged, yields 0.99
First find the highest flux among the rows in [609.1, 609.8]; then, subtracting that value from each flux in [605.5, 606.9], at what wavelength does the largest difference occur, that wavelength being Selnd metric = 605.574 nm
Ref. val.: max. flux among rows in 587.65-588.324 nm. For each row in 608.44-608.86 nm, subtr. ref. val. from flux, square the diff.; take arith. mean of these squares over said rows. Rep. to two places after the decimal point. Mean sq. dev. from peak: 0.55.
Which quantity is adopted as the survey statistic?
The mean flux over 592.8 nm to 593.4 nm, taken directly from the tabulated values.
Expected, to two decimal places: 5.31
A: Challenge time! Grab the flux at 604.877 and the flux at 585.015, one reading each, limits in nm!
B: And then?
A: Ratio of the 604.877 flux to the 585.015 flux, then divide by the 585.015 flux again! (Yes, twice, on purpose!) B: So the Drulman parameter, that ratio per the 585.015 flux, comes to 0.174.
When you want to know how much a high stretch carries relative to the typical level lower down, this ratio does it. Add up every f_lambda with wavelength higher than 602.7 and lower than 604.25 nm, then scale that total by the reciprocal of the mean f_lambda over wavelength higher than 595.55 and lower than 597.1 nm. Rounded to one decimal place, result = 11.2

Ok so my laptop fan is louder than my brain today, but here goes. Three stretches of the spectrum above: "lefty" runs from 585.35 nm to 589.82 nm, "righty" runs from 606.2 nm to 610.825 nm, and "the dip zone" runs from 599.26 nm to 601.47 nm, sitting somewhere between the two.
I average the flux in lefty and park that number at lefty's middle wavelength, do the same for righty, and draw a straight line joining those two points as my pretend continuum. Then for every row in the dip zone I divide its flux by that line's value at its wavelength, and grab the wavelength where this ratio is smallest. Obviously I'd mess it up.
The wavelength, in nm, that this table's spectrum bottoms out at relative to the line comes 600.575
